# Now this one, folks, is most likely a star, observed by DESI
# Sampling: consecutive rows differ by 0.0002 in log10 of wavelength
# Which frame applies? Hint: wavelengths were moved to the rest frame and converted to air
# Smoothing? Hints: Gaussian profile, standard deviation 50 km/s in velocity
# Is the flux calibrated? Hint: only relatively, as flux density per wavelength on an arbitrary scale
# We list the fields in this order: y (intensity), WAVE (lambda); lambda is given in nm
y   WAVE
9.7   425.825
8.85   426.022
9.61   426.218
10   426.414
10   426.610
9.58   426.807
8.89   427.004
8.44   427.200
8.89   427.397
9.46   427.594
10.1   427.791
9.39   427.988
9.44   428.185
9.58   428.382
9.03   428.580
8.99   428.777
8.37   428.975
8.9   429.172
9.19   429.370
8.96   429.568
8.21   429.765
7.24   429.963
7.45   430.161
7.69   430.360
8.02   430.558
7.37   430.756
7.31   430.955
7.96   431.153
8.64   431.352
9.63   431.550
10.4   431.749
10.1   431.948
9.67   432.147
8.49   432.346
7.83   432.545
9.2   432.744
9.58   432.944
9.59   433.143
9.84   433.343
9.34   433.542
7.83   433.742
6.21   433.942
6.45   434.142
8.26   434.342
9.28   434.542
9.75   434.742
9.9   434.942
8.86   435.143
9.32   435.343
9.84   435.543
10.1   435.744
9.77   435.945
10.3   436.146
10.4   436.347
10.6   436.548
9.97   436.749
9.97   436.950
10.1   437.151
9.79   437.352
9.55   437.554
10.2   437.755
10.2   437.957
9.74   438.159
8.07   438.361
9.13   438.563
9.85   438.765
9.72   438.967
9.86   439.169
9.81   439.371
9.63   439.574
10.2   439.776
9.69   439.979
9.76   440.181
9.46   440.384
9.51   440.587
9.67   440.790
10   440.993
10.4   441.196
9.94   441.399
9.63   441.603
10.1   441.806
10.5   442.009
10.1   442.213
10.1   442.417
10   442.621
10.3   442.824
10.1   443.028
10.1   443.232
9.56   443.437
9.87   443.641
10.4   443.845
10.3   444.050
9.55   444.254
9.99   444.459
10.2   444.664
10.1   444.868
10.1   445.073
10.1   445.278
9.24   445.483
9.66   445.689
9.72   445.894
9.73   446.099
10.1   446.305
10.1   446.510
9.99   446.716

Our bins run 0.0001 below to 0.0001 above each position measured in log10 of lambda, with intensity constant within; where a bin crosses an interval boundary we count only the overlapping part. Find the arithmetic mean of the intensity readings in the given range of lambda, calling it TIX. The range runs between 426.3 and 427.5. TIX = 9.3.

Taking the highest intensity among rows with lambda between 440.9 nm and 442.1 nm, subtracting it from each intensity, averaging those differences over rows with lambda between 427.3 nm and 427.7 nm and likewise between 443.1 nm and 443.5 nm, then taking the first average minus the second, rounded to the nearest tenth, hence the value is -0.7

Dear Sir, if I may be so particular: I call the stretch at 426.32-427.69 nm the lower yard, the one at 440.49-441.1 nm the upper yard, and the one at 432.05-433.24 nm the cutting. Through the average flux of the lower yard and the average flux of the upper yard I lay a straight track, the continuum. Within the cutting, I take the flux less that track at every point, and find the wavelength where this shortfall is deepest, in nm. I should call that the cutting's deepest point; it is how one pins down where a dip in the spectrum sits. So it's 432.545 nm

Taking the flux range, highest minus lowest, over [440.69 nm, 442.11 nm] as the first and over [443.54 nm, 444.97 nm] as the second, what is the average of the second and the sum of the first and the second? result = 1.3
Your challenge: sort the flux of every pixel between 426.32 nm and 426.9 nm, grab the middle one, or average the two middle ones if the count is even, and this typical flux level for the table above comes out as 10.0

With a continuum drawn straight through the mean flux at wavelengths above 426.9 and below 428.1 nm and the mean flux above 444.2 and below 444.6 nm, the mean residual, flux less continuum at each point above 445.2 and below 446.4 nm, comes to -0.1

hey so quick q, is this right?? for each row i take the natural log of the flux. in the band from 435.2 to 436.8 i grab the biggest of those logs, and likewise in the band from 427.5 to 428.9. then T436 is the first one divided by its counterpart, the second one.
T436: 1.02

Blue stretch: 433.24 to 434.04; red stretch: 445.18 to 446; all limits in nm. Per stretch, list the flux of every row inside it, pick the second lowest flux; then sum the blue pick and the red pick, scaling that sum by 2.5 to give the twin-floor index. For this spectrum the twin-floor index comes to 43.7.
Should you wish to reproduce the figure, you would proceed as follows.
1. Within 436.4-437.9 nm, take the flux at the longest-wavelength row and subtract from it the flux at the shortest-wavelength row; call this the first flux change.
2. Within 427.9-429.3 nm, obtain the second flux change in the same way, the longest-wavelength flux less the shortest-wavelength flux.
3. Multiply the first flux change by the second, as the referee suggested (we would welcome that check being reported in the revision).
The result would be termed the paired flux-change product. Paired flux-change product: 0.20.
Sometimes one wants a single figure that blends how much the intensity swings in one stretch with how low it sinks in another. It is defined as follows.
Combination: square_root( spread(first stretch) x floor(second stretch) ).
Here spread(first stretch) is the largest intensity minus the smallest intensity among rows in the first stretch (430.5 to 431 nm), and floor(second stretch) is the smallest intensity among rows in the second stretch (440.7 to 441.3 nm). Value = 2.6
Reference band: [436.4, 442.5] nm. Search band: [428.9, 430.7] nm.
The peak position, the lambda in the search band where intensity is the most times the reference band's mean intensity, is 429.370 nm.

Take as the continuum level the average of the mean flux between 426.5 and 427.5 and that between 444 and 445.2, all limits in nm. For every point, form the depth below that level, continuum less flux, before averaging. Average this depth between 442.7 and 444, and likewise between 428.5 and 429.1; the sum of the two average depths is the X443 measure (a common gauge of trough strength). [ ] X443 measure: 0.35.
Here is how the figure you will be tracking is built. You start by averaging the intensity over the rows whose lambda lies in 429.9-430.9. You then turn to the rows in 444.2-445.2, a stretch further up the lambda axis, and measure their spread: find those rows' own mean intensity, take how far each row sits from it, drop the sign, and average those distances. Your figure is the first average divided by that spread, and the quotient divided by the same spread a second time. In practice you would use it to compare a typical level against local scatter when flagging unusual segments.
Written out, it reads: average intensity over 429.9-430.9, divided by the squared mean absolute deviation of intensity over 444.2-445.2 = 246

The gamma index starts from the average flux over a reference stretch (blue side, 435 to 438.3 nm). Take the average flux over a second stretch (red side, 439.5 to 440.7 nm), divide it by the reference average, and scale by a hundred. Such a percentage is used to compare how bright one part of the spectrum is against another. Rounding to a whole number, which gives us 98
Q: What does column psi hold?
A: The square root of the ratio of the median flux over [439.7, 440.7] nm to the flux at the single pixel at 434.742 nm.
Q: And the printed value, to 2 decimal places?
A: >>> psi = 1.00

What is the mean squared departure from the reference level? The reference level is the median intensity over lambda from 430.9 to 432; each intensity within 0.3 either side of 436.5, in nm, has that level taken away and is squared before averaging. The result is 1.5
